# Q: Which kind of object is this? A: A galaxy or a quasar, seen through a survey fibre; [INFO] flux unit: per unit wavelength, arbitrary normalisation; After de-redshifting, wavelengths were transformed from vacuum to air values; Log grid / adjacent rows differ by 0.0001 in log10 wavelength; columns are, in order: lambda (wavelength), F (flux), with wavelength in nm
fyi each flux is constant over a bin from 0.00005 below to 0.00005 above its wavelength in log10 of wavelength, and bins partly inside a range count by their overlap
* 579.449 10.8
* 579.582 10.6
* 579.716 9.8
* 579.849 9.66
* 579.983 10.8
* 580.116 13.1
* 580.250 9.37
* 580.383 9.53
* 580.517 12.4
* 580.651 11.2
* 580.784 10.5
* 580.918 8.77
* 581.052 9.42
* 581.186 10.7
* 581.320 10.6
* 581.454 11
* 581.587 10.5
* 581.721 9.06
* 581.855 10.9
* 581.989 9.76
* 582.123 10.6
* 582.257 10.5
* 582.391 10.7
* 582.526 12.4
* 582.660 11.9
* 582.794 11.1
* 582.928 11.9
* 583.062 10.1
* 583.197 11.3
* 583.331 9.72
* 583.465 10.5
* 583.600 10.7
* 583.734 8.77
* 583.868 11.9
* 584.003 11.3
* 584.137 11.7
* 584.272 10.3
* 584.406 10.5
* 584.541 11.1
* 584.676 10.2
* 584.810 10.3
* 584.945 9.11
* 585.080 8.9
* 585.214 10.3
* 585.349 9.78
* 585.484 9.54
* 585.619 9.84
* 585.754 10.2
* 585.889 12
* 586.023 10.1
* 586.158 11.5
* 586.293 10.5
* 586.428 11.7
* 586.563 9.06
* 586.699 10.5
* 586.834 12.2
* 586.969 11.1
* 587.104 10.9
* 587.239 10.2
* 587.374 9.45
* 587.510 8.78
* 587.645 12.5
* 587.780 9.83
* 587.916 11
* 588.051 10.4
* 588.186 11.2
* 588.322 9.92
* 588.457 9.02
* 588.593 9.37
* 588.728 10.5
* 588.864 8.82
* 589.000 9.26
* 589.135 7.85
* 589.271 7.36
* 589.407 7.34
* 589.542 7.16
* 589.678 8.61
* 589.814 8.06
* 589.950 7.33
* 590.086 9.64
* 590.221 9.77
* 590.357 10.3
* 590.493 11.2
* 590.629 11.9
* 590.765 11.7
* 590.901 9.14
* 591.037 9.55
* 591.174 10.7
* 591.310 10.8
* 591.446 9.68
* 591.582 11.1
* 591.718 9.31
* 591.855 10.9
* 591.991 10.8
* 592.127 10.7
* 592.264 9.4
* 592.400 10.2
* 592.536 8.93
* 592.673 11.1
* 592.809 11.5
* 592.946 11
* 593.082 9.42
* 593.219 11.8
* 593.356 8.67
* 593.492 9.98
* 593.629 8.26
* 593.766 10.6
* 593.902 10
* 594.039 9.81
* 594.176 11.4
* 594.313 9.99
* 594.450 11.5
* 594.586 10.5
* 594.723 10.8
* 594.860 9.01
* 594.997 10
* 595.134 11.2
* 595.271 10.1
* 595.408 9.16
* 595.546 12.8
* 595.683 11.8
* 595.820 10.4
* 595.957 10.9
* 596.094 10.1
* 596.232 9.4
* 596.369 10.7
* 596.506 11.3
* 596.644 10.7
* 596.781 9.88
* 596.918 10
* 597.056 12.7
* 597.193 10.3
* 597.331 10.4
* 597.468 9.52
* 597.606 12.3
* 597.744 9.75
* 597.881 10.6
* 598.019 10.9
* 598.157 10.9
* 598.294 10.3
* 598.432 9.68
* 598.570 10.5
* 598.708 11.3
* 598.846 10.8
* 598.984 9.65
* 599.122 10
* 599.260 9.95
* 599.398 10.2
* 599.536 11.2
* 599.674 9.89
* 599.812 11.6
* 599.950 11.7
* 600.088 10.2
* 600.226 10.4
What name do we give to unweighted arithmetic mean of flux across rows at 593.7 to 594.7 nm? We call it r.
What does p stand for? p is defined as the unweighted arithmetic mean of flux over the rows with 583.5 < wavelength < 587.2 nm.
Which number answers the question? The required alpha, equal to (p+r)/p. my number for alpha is 2.00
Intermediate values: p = 10.5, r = 10.5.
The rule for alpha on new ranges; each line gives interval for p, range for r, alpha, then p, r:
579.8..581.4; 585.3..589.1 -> 1.98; 10.5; 10.3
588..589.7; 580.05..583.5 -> 2.19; 9.0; 10.7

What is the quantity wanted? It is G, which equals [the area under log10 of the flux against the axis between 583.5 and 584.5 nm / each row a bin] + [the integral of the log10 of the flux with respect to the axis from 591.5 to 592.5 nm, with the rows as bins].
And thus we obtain 2.04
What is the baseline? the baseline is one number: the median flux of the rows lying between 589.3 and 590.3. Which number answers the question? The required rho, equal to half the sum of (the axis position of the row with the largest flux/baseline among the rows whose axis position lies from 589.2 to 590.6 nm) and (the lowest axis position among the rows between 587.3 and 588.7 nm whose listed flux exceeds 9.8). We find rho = 589.07 nm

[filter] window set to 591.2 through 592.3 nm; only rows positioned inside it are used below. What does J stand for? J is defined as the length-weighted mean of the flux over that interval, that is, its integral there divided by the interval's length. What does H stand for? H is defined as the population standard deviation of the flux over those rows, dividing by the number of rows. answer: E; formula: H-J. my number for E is -9.69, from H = 0.7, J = 10.4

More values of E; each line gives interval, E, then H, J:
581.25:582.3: -9.77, 0.6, 10.4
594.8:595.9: -9.35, 1.2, 10.6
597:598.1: -9.72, 1.1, 10.8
